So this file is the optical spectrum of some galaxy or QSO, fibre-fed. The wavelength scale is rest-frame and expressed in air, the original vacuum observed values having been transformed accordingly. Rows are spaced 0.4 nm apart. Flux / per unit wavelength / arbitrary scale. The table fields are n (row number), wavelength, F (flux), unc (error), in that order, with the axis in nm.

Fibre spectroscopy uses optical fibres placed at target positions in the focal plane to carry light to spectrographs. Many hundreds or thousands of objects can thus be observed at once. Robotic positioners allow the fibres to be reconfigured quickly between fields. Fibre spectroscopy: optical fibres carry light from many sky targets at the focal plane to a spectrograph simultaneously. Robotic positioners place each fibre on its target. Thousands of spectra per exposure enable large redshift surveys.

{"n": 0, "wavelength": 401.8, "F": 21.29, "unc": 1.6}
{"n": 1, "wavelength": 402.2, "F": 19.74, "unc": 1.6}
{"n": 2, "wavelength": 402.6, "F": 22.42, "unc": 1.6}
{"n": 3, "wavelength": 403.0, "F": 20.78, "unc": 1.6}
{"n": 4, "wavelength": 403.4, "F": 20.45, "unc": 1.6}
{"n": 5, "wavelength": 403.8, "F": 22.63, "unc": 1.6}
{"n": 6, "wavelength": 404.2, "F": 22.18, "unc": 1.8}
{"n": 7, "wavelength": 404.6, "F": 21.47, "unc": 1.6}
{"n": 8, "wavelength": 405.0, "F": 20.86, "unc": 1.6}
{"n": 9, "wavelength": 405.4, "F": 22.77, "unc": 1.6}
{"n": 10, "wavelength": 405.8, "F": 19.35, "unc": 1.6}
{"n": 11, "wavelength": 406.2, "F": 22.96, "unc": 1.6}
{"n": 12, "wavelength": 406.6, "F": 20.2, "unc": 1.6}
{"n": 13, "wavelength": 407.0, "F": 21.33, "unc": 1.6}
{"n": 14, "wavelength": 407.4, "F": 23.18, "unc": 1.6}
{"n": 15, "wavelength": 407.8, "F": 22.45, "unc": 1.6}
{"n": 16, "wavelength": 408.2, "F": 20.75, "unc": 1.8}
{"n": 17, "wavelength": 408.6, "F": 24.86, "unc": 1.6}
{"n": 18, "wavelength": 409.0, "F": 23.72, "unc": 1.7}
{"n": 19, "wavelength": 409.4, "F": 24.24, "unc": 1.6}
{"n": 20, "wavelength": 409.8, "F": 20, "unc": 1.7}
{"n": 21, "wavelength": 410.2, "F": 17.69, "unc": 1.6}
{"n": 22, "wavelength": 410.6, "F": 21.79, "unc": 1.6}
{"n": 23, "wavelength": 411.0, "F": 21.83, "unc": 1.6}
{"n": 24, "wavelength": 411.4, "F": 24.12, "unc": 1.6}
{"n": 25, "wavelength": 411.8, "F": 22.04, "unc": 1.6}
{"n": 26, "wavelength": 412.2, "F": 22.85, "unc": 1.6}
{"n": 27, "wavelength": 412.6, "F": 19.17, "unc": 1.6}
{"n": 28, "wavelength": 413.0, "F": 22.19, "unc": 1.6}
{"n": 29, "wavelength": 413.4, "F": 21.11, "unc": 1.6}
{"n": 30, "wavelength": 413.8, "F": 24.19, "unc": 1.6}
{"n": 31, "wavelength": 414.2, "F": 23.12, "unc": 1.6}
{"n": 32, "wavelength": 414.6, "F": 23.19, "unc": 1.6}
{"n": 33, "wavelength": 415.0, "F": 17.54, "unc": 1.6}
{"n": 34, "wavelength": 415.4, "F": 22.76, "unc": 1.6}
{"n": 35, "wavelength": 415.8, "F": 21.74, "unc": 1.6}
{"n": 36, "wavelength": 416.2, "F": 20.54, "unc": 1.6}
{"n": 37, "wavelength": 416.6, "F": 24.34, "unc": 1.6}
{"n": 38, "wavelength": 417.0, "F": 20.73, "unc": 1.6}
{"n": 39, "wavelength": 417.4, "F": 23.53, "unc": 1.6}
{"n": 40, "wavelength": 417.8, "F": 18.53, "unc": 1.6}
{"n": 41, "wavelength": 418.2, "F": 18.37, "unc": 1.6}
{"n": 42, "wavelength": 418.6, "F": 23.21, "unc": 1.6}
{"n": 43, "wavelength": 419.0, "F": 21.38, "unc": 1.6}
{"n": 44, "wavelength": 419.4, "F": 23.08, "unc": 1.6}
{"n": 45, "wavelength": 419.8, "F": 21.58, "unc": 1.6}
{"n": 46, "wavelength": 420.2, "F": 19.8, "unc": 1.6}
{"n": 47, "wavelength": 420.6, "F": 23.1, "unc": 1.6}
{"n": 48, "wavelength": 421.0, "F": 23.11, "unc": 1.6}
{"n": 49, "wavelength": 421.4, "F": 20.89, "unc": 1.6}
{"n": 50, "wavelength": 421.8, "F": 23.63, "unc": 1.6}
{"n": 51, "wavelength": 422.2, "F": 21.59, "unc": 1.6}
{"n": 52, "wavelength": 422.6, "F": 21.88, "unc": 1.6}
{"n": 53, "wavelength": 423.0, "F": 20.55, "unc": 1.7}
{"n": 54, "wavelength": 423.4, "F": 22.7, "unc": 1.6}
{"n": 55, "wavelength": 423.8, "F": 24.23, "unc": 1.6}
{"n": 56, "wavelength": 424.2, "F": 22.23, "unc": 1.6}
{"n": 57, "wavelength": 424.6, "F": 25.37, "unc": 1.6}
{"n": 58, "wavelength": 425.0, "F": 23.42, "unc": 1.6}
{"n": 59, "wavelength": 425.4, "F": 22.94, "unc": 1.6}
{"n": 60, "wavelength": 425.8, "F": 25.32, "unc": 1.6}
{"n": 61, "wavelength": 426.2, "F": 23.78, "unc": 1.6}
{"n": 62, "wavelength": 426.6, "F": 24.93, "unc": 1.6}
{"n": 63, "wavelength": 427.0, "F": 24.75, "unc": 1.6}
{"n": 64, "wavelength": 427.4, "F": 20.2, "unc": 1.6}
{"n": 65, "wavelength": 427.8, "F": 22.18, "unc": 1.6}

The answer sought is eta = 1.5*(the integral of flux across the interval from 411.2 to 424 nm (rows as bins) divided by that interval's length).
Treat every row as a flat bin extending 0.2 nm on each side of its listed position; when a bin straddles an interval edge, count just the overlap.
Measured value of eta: 32.8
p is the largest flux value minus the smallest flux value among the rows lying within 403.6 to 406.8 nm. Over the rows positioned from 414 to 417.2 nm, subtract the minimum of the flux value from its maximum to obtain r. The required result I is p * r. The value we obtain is 25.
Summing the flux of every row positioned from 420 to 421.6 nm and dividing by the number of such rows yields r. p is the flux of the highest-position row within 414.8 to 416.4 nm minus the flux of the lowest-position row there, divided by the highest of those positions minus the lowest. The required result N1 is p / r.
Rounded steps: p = 2.5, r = 21.7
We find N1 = 0.115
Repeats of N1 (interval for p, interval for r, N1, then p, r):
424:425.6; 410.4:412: 0.026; 0.6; 22.4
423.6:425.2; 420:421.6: -0.031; -0.7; 21.7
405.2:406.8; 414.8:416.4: -0.104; -2.1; 20.6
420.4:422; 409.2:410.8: 0.021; 0.4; 20.9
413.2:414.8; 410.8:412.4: 0.076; 1.7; 22.7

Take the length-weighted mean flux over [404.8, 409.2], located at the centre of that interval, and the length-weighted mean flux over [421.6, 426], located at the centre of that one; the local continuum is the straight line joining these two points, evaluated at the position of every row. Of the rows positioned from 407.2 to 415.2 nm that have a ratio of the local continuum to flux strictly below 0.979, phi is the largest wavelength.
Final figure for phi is 414.6 nm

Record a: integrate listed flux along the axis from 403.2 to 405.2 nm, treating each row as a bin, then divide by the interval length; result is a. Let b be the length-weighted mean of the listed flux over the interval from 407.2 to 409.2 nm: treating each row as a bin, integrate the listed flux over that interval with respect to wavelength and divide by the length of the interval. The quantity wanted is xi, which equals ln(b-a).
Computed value 0.39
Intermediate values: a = 21.5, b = 22.99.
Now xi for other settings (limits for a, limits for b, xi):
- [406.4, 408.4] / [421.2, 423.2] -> -2.07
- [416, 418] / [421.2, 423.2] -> -1.75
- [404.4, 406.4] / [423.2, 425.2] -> 0.75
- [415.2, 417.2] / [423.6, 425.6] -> 0.48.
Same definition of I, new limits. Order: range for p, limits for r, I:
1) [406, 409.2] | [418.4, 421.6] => 16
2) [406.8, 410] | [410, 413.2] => 31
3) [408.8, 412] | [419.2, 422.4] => 25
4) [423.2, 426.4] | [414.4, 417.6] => 21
